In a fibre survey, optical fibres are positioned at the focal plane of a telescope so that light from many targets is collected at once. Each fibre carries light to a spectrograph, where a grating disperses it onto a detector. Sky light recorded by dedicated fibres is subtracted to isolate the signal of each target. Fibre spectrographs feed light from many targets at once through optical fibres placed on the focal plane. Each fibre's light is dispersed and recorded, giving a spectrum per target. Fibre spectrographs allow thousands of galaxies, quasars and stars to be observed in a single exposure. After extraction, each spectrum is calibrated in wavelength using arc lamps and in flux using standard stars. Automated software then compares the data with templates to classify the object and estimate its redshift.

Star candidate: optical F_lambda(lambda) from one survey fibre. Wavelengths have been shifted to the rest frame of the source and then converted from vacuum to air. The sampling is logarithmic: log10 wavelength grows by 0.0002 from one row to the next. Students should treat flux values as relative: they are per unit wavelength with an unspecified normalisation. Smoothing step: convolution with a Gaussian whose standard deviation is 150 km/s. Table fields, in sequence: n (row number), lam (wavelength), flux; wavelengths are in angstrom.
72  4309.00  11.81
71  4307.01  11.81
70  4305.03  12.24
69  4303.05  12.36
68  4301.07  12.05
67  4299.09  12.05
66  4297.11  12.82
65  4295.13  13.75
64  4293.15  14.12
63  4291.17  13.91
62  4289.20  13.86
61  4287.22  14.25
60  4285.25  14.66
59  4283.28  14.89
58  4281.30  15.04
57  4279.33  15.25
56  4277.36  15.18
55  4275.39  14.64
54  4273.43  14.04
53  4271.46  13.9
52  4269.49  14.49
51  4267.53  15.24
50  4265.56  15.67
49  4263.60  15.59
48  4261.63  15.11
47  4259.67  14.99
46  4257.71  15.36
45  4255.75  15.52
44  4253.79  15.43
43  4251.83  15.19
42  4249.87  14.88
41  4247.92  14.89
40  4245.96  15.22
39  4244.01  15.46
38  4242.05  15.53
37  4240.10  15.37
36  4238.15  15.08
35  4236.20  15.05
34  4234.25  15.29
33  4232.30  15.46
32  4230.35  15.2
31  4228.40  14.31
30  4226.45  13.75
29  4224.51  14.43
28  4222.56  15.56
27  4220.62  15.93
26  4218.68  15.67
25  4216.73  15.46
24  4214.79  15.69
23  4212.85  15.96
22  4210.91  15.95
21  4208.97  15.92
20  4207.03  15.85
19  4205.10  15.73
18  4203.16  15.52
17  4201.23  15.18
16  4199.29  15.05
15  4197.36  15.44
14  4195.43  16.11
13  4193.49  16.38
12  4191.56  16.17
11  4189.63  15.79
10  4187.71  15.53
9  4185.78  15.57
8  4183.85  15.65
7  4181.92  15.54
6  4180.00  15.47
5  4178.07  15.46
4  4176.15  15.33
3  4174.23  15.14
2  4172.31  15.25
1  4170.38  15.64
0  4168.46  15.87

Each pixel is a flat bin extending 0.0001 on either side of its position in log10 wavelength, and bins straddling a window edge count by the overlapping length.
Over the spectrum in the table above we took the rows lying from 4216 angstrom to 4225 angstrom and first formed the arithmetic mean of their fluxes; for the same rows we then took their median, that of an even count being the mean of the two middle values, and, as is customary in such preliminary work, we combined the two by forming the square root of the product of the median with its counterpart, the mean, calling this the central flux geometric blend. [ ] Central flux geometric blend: 15.5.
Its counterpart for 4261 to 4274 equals 15.0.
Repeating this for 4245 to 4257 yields 15.2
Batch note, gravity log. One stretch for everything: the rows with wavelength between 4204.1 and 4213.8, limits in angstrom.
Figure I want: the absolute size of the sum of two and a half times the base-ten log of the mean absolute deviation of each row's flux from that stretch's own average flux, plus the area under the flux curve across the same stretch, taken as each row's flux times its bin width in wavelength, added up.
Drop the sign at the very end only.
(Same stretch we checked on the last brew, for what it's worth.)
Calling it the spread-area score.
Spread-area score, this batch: 151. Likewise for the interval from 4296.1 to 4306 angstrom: 120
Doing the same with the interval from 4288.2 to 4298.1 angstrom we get 134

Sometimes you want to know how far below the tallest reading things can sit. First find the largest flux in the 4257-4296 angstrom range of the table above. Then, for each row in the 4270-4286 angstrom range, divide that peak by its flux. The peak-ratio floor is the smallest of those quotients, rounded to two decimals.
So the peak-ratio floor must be 1.03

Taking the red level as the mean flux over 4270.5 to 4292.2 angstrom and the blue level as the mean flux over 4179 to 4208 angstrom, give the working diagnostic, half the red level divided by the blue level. 0.463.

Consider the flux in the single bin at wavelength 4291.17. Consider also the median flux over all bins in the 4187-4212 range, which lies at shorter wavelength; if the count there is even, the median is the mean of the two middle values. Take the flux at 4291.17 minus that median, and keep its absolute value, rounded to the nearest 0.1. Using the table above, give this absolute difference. 1.9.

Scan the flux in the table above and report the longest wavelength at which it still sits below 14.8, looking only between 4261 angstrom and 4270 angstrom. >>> 4269.49 angstrom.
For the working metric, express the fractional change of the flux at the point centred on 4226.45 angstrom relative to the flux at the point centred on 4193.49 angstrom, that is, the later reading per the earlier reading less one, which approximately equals -0.16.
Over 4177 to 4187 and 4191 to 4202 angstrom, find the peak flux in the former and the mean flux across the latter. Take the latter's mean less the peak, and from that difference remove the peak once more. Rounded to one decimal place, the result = -15.6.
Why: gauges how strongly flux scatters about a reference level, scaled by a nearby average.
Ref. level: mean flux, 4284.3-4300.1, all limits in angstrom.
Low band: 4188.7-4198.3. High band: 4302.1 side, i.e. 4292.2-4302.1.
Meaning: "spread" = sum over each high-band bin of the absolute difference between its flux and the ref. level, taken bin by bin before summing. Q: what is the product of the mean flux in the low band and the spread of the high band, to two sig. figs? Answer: 74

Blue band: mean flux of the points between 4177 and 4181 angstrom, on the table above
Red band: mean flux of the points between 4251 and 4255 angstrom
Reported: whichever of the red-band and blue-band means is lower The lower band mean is 15.3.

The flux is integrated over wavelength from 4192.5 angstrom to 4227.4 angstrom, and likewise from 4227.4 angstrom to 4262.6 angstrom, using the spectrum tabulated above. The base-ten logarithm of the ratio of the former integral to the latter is 0.006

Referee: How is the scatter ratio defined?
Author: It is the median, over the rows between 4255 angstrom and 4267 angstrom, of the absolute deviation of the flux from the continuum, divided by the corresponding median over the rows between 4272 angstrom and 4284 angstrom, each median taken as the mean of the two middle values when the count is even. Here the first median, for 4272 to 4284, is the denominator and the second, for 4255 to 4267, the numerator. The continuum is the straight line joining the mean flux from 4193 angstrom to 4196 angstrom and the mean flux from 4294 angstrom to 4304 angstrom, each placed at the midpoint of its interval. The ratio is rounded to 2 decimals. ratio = 0.77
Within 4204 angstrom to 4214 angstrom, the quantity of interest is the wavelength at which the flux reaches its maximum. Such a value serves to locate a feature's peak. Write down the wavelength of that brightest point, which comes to 4212.85 angstrom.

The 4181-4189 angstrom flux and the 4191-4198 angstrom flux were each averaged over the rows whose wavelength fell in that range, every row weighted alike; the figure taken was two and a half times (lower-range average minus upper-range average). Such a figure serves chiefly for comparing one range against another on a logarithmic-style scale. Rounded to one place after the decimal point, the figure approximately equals -1.1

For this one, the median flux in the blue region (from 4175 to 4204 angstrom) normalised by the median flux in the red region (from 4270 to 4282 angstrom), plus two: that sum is 3.05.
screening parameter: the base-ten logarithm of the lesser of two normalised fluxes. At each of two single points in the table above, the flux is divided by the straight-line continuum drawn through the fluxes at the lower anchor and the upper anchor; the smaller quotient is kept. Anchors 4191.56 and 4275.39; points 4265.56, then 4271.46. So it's -0.025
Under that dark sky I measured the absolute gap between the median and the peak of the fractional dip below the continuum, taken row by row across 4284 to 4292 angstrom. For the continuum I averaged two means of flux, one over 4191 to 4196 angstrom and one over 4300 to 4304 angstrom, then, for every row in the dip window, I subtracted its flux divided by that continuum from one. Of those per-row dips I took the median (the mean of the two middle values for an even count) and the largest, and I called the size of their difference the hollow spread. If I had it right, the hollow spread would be 0.015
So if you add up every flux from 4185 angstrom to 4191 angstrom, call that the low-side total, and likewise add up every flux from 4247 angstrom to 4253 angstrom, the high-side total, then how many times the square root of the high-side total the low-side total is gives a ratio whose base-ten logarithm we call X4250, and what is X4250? 0.845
